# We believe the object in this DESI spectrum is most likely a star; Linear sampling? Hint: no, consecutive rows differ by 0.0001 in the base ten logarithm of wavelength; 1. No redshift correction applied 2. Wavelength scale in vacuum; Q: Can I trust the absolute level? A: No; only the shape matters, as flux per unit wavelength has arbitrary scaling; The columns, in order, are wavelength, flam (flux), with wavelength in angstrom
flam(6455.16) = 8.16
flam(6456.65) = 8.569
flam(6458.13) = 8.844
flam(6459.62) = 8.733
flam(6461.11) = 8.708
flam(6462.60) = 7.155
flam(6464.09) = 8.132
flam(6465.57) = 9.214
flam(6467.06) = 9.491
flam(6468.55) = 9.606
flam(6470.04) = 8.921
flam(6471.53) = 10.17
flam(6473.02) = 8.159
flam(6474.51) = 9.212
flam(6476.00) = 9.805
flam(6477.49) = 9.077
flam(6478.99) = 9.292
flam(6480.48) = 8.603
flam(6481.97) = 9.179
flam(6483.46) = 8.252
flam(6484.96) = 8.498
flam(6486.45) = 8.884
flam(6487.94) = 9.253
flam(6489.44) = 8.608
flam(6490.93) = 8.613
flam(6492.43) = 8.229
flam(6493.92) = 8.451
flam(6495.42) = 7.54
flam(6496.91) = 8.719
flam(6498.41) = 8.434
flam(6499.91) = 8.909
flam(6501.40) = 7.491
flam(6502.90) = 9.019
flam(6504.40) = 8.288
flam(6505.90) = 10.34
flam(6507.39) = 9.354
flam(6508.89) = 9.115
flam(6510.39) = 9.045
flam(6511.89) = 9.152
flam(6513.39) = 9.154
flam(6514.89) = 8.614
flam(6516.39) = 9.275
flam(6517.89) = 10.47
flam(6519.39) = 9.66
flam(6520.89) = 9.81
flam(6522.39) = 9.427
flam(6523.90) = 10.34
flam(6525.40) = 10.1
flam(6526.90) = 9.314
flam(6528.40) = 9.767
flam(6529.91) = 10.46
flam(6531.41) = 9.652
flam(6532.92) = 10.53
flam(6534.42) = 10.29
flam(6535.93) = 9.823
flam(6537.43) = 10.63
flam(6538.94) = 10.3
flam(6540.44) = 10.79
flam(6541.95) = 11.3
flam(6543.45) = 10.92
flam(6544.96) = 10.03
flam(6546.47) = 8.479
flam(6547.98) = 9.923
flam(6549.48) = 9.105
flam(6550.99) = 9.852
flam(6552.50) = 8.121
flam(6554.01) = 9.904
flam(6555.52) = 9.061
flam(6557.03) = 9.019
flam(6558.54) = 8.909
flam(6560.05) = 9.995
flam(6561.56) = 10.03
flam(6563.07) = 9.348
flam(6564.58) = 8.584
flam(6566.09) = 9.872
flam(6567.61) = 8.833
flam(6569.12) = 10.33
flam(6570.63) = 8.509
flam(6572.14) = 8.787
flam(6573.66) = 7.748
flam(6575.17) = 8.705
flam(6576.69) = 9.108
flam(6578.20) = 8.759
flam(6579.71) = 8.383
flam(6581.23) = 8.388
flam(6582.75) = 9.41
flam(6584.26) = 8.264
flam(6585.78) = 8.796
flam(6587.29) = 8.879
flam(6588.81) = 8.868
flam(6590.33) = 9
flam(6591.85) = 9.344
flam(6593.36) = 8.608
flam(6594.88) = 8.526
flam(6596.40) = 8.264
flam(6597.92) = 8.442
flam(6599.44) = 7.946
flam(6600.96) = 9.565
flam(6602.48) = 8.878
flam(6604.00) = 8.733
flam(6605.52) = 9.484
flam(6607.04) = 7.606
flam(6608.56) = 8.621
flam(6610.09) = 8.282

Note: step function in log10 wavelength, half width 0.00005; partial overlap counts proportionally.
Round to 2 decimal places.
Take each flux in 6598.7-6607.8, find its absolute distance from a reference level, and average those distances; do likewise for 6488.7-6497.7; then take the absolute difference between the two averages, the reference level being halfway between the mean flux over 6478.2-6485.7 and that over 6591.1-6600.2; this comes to 0.33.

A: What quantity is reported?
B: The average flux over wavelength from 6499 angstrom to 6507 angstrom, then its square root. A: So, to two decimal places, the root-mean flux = 2.97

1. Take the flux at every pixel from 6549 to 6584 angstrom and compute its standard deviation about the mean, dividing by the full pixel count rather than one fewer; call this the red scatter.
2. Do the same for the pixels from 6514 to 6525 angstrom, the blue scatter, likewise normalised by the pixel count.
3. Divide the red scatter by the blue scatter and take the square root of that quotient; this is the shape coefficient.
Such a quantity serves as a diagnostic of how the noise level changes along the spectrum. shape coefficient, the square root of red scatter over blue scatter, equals 1.1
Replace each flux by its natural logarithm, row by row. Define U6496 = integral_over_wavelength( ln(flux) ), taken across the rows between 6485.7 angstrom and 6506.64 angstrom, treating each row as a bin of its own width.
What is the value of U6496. 45.1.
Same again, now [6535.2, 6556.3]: 48.2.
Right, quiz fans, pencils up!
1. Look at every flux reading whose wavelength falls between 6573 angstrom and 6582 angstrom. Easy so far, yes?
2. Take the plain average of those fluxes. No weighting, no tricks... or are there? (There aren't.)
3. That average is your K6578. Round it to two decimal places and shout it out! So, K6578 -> 8.52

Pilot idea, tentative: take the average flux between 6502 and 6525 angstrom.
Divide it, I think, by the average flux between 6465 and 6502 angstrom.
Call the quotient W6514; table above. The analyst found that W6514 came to 1.07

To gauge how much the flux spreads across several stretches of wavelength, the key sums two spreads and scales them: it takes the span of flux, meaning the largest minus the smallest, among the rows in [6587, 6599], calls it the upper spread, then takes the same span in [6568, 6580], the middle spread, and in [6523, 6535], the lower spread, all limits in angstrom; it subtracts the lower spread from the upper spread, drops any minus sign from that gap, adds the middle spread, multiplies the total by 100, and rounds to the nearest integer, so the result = 272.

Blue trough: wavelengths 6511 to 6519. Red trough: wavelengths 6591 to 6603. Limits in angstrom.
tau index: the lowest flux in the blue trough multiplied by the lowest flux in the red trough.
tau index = 68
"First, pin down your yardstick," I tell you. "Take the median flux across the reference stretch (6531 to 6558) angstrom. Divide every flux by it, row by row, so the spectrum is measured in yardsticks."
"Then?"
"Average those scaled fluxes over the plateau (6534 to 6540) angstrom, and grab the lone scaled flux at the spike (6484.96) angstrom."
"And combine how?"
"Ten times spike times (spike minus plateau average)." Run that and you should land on -1.5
